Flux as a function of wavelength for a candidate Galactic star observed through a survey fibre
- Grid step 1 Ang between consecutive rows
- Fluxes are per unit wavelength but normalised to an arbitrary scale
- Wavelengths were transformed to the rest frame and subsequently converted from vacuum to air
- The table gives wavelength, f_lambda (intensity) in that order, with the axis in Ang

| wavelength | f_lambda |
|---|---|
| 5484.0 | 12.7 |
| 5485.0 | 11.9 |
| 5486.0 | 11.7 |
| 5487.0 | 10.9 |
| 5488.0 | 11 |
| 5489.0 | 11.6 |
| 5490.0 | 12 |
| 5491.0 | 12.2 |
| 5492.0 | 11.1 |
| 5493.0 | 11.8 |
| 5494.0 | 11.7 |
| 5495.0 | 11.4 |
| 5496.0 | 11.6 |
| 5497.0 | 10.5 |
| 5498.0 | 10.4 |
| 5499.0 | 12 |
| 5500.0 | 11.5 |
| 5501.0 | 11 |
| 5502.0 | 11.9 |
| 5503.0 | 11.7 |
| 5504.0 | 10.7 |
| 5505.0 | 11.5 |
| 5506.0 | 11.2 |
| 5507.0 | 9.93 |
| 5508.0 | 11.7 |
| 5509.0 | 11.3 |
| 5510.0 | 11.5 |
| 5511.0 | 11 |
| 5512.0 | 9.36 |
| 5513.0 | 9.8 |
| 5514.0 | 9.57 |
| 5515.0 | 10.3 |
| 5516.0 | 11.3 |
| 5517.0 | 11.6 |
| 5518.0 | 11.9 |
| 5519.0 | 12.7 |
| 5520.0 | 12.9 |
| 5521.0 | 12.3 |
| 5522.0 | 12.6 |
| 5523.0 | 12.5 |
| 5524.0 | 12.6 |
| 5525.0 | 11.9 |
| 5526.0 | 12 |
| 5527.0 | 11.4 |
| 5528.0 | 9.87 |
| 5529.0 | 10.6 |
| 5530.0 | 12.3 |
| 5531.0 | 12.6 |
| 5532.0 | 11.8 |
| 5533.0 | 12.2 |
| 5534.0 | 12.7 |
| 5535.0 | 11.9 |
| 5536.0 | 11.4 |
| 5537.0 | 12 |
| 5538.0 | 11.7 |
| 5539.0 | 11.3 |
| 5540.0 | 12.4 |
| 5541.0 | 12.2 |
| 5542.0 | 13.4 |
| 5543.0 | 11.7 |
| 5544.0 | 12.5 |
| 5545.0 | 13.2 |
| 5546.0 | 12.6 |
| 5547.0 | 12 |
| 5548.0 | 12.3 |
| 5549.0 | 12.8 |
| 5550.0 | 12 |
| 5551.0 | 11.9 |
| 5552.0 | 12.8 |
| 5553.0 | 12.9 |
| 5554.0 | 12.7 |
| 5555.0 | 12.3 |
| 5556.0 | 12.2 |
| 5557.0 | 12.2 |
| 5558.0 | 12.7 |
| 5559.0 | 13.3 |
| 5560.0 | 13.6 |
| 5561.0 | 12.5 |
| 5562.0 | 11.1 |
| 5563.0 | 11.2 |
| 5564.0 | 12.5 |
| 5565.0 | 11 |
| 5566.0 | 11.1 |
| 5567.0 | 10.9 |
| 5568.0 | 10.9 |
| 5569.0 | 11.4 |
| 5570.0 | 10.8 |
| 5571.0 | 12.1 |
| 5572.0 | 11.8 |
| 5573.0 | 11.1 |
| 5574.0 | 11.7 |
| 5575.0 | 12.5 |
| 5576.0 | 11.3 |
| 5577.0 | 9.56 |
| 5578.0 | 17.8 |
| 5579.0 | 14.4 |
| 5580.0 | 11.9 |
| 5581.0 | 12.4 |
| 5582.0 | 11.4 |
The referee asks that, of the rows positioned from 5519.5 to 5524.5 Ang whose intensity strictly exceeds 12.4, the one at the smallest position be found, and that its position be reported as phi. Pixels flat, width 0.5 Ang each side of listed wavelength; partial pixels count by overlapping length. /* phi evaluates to 5520.0 Ang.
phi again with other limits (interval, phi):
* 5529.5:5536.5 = 5531.0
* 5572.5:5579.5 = 5575.0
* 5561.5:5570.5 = 5564.0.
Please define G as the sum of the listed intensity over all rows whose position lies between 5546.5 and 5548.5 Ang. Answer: 24.3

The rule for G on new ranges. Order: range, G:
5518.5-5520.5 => 25.6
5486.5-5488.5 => 21.9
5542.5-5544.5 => 24.2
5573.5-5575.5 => 24.2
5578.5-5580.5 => 26.3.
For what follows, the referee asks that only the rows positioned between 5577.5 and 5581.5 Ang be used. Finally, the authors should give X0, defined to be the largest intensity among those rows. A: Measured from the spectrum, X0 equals 17.8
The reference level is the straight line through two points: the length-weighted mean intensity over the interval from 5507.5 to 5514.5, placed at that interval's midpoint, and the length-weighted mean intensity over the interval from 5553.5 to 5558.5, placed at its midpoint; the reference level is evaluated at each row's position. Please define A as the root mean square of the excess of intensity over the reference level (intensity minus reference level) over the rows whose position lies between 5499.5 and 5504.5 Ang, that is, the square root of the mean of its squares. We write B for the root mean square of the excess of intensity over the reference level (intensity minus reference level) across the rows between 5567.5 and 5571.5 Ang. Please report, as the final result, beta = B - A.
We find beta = 0.5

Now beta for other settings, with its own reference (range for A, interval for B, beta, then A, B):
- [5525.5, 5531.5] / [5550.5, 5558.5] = -0.6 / 0.96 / 0.4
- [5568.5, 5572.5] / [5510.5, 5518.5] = -0.7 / 1.55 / 0.9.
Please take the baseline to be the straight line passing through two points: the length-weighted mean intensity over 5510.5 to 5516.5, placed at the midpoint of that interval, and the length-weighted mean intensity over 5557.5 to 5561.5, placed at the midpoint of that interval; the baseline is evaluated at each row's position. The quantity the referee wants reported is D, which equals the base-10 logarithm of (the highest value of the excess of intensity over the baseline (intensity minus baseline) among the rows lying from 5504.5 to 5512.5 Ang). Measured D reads 0.26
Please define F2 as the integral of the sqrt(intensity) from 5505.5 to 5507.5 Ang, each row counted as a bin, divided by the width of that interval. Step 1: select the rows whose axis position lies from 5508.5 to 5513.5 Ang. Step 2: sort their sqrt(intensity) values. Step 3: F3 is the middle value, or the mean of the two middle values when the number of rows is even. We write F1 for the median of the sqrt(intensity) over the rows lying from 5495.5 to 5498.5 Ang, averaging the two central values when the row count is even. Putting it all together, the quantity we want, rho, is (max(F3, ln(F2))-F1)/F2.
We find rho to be 0.023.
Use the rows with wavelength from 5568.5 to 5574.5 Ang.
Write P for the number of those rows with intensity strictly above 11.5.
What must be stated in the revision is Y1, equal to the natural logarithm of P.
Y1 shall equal 1.1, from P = 3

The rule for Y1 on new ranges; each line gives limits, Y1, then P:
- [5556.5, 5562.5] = 1.6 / 5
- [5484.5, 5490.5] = 1.4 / 4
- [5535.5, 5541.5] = 1.4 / 4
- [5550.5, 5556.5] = 1.8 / 6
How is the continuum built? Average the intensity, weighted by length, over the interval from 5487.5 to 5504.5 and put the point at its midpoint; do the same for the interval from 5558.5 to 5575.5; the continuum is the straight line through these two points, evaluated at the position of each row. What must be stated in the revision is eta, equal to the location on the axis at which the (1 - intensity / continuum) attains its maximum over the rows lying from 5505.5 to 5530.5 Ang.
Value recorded 5512.0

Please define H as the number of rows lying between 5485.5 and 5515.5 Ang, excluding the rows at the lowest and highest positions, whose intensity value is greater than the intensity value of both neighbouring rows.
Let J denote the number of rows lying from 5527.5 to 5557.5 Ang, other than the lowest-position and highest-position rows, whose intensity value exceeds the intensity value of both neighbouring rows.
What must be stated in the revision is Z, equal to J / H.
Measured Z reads 0.89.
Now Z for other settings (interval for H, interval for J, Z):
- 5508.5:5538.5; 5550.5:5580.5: 0.89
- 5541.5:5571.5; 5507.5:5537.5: 1.14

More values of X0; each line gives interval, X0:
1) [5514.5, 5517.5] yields 11.6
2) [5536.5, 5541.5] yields 12.4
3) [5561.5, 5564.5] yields 12.5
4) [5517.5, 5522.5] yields 12.9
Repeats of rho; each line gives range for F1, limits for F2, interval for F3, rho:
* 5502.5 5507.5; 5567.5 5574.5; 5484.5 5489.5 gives 0.018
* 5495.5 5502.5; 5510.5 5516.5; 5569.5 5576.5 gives 0.009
